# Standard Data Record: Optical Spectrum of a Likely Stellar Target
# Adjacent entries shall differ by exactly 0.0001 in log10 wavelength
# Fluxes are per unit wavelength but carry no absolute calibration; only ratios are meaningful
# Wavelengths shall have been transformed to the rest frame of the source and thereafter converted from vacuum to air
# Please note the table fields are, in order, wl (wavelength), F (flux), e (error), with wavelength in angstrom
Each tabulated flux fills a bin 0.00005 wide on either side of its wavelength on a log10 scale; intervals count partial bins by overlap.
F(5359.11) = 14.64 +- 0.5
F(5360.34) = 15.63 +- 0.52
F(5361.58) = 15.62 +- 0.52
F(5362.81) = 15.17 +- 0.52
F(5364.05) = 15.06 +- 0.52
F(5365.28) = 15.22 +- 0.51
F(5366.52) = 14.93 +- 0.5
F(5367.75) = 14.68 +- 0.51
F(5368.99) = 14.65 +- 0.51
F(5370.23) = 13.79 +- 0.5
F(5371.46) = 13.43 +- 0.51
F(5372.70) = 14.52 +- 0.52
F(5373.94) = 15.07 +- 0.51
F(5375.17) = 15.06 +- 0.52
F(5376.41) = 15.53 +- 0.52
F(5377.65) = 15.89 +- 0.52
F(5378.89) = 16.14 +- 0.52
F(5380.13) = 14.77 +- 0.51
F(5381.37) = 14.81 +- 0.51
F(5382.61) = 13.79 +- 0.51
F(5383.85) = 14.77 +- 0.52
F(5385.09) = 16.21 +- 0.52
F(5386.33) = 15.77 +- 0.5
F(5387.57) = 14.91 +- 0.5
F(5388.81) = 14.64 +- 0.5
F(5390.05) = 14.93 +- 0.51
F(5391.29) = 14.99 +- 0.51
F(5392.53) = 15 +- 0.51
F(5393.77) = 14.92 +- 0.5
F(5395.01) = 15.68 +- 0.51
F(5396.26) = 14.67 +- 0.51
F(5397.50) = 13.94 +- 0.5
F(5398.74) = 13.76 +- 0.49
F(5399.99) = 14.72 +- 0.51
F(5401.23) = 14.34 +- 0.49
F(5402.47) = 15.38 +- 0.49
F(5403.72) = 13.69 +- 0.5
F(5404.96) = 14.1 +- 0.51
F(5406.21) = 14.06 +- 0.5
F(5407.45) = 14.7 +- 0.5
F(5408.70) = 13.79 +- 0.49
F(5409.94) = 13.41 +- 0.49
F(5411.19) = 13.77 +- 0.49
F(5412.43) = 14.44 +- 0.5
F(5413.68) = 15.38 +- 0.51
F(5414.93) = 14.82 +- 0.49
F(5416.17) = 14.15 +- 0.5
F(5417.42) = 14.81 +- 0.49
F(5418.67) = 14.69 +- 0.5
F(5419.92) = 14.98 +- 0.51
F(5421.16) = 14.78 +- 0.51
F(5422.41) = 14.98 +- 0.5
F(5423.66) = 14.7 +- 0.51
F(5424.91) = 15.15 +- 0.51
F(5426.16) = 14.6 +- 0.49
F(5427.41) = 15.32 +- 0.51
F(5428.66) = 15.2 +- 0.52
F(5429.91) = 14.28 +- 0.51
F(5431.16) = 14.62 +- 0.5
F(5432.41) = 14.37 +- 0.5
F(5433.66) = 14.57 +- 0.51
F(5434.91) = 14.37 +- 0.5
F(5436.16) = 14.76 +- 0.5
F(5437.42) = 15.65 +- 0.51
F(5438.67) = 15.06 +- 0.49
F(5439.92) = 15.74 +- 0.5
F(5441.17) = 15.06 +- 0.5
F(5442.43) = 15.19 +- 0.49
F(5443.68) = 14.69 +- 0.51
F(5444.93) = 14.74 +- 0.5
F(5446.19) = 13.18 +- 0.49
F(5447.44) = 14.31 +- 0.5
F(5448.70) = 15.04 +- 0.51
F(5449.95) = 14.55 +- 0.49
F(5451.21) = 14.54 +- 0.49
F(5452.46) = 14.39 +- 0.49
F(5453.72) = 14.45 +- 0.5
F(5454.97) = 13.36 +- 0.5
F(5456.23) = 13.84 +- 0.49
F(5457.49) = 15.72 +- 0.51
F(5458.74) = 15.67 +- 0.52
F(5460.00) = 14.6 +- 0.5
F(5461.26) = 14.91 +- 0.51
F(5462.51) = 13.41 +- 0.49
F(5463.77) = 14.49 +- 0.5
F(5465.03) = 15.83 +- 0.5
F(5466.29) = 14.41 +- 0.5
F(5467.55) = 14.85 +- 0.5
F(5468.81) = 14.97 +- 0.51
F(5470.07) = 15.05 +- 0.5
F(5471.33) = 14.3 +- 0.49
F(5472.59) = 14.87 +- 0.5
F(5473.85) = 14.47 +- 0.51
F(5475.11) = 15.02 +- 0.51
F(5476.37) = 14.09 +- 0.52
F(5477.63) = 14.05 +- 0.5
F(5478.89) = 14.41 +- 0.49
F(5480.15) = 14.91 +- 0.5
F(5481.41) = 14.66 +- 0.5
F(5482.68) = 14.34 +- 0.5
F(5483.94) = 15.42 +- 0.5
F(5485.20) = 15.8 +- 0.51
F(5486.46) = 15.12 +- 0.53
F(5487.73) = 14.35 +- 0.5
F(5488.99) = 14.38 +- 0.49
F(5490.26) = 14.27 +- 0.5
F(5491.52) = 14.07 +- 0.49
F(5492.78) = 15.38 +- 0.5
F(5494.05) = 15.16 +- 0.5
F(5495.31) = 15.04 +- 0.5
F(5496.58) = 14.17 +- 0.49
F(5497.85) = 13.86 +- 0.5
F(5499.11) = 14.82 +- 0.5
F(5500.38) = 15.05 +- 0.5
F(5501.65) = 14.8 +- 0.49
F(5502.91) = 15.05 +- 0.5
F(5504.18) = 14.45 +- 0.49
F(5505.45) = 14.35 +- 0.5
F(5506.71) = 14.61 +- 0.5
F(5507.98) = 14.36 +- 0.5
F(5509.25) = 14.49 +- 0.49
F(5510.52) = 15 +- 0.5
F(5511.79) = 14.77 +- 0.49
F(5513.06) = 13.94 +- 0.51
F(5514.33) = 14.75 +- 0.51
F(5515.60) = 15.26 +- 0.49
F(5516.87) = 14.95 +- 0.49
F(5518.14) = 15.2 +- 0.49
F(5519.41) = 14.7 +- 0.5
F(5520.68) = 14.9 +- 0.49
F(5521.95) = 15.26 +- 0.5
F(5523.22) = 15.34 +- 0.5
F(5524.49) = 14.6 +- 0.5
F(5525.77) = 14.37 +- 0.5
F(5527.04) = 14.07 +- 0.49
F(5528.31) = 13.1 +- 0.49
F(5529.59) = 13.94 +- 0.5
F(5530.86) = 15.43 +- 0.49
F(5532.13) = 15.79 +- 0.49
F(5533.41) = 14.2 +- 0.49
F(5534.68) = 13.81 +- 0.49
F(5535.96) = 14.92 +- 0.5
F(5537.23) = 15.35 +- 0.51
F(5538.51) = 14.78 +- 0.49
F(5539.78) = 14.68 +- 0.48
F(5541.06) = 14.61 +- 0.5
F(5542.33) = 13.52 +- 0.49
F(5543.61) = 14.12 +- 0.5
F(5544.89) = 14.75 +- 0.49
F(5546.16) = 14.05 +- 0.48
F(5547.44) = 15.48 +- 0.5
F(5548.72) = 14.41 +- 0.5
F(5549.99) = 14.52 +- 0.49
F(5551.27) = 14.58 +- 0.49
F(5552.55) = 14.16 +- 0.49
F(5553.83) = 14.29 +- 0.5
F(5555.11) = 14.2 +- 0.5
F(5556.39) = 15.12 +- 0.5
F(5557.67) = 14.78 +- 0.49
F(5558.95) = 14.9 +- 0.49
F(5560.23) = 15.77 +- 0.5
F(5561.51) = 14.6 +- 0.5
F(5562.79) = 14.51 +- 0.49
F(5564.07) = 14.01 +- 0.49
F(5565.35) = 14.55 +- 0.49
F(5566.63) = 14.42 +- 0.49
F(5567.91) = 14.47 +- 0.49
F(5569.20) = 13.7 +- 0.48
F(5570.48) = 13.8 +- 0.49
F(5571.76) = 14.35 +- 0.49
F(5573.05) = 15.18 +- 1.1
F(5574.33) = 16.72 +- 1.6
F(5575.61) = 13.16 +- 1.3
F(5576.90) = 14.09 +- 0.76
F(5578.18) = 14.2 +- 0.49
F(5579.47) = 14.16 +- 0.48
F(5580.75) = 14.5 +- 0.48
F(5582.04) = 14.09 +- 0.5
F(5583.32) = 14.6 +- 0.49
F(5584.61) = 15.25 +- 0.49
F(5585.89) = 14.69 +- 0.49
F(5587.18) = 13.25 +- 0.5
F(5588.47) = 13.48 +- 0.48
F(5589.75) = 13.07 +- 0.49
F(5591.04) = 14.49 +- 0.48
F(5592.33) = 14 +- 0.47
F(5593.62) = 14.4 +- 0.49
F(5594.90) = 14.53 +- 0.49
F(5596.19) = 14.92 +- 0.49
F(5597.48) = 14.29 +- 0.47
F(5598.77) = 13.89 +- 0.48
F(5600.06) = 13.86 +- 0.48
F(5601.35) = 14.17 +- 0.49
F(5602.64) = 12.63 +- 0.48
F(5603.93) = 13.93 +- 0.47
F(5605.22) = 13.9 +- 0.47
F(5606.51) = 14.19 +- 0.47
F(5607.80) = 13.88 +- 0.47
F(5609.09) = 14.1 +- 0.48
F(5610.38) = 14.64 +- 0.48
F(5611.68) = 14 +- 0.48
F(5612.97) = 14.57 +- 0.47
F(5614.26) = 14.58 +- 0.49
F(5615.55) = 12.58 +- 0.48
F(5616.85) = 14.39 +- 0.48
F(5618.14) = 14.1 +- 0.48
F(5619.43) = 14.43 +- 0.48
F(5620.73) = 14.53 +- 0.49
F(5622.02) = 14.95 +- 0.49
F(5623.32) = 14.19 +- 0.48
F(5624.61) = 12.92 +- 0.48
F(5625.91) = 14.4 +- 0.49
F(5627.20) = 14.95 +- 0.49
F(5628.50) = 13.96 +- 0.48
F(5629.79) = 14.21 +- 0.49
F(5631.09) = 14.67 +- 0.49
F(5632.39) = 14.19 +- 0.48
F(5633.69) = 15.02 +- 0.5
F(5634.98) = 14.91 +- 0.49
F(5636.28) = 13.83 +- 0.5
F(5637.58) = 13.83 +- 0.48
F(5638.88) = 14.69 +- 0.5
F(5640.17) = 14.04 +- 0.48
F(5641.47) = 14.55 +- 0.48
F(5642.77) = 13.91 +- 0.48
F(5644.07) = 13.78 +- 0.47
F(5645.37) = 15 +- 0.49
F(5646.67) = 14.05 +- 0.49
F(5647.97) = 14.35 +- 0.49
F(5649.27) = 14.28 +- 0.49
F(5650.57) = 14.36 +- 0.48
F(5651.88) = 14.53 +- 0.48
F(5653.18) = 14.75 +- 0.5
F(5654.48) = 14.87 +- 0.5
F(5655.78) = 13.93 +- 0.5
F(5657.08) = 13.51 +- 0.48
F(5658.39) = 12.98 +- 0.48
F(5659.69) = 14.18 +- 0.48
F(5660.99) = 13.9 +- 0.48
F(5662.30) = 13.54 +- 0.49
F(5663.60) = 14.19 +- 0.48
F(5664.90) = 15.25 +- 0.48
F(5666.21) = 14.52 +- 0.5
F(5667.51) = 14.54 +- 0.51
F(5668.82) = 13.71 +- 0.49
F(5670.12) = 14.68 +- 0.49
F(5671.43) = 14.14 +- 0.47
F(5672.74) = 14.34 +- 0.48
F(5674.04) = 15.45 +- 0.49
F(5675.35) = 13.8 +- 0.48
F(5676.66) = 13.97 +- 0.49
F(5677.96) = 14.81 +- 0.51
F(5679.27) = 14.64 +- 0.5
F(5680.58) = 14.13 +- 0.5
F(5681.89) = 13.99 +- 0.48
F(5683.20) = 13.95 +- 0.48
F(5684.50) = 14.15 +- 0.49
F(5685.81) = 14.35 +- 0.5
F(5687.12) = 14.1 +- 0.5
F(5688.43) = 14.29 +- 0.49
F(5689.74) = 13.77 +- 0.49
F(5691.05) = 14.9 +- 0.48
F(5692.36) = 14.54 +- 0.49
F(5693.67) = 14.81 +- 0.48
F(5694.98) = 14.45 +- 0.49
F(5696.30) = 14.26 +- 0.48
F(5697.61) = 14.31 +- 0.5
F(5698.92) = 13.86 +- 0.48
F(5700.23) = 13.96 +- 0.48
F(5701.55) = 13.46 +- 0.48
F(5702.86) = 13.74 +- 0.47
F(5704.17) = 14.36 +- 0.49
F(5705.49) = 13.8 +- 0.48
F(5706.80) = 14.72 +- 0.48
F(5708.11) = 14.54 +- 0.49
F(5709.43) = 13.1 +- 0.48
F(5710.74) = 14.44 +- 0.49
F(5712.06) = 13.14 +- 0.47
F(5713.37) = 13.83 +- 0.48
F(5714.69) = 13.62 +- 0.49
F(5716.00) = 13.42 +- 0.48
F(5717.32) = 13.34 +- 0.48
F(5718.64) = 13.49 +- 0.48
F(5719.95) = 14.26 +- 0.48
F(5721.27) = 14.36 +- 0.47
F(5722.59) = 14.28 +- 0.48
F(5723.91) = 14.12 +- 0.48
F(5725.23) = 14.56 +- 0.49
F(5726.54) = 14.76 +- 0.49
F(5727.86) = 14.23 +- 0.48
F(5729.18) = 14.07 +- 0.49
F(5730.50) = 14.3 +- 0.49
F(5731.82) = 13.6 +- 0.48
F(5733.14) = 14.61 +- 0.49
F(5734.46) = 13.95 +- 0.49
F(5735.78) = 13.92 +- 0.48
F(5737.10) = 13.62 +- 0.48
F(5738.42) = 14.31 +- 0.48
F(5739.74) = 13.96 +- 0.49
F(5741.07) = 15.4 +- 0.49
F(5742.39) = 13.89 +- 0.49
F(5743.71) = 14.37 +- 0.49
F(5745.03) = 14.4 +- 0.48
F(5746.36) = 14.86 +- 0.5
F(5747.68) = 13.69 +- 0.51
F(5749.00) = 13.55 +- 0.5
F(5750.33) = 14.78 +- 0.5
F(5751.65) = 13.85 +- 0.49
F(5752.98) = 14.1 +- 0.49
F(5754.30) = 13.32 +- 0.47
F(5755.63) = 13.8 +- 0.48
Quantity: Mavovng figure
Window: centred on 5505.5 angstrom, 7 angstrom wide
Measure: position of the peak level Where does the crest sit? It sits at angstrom 5502.91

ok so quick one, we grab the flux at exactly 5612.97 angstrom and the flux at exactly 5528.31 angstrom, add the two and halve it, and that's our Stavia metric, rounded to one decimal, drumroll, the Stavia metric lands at 13.8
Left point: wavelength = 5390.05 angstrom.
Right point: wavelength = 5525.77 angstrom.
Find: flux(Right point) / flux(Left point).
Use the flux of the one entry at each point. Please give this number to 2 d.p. 0.96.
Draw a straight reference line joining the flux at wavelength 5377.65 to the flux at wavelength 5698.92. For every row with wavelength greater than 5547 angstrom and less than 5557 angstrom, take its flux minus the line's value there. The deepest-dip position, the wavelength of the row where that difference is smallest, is 5552.55 angstrom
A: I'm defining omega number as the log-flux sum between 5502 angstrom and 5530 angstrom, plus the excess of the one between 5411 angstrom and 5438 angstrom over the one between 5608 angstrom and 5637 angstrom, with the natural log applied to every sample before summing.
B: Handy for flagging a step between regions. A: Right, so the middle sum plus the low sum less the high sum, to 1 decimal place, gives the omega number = 59.7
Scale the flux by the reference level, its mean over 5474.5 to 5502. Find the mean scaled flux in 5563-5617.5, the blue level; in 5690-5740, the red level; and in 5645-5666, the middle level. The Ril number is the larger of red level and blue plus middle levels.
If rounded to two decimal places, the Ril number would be 1.93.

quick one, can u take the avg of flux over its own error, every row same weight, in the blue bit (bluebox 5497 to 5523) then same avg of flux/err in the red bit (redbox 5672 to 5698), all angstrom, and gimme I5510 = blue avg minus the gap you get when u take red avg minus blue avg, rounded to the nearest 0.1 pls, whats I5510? 30.0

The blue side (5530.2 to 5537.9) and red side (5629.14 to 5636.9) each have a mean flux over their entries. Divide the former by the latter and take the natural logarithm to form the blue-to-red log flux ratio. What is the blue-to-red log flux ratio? 0.030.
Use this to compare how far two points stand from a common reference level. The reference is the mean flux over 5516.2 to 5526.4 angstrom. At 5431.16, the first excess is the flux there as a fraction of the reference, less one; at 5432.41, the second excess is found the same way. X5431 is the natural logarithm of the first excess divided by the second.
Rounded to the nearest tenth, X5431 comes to -0.6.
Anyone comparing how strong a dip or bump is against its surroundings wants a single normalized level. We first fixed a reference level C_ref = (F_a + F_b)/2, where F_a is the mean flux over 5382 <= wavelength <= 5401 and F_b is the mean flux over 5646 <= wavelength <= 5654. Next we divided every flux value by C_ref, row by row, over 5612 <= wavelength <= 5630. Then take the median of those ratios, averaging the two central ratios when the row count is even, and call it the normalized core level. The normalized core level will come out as 0.98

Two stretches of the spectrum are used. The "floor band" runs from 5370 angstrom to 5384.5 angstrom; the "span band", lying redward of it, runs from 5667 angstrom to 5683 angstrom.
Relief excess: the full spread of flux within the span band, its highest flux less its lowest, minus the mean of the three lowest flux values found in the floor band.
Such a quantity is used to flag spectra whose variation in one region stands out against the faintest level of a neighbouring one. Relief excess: -11.9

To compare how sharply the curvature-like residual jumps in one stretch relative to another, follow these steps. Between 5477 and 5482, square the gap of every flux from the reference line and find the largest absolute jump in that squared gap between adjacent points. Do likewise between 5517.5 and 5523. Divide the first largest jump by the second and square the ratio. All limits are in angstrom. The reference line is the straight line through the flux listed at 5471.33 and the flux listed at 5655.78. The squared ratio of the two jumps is 0.3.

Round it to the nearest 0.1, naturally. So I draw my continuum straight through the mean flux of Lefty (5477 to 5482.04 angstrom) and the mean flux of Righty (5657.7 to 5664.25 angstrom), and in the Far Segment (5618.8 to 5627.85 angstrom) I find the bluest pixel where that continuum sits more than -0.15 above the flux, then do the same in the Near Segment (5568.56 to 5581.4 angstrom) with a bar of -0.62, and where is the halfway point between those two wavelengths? 5596.9 angstrom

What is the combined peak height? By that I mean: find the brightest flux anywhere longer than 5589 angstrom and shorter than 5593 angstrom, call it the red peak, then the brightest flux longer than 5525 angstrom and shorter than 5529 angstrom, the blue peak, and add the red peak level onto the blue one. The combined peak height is 28.9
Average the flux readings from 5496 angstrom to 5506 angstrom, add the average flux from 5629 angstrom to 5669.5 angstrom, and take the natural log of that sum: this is 3.36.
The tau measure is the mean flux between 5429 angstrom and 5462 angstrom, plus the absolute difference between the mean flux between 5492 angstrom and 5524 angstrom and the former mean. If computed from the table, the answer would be 14.8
